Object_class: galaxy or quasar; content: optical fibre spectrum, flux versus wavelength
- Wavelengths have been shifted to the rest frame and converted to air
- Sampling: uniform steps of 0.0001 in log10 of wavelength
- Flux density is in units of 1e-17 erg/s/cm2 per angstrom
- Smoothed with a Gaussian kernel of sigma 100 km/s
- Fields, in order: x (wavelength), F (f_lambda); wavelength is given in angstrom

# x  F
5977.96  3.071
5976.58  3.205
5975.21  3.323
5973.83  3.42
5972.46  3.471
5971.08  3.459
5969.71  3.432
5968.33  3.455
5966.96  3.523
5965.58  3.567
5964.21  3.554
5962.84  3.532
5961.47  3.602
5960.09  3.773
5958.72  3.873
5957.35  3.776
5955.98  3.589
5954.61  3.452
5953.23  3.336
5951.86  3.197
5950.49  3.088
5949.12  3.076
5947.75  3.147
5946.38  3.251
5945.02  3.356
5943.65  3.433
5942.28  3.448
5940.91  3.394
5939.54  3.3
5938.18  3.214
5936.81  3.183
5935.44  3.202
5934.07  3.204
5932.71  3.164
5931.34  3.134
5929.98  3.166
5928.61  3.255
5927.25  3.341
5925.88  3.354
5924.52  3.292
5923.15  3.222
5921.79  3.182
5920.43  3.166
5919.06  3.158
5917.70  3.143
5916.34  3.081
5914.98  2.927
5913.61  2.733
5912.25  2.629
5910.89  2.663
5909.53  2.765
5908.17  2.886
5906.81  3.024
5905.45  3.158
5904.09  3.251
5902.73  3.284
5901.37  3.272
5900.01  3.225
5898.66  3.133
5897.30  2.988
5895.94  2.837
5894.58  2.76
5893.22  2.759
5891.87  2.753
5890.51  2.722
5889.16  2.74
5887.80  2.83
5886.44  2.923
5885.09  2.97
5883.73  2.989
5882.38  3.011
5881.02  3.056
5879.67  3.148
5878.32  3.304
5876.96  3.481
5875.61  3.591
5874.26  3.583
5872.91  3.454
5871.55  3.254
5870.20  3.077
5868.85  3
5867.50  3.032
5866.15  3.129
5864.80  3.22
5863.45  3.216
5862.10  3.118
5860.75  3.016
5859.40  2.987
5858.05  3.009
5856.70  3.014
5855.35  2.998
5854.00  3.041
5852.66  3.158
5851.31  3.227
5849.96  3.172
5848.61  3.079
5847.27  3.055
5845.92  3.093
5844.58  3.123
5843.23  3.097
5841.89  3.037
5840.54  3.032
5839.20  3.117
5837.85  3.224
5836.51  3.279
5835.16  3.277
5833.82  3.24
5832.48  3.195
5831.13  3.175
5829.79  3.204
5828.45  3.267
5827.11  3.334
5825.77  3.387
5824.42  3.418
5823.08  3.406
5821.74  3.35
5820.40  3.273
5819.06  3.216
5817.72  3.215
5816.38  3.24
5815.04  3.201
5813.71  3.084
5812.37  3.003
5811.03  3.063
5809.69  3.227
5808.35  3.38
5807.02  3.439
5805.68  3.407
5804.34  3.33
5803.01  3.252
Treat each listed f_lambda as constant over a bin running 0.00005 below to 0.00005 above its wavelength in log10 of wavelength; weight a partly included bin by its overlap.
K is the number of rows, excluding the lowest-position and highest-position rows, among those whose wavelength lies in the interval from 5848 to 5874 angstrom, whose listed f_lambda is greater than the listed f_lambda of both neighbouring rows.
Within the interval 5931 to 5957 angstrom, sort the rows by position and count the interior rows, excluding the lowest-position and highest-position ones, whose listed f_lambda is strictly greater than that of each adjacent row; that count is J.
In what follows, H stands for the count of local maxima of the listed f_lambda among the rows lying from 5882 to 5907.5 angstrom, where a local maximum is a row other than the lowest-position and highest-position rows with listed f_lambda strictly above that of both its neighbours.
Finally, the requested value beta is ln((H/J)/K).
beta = -1.8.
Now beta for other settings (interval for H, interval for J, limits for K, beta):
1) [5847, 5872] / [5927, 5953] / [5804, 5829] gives -0.7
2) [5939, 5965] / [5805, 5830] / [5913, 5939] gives -1.1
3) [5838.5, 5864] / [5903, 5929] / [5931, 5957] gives 0.4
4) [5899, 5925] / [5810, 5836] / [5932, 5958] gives -1.4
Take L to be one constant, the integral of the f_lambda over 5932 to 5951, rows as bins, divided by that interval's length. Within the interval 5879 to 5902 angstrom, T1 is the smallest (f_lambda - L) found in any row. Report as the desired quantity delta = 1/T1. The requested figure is -2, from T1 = -0.53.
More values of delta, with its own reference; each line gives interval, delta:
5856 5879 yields -4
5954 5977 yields -23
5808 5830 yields -4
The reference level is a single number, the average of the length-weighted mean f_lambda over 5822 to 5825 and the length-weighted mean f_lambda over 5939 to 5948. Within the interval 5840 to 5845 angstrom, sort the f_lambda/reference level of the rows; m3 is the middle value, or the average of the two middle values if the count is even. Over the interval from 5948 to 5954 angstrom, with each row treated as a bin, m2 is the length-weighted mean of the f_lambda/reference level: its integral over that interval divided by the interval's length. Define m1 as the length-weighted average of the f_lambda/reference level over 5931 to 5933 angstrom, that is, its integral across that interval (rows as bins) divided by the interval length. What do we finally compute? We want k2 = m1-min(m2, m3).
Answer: 0.022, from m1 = 0.93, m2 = 0.94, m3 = 0.91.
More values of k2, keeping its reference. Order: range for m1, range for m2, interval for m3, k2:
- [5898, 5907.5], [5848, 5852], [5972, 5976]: 0.012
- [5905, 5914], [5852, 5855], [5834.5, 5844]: -0.077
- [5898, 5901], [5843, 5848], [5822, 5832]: 0.030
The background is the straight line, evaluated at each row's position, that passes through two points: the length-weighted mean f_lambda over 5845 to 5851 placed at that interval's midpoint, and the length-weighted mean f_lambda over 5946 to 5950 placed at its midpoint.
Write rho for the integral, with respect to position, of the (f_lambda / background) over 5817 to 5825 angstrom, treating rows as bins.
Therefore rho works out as 8.55 angstrom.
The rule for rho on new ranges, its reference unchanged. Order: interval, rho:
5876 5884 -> 8.18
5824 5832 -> 8.48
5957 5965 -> 9.35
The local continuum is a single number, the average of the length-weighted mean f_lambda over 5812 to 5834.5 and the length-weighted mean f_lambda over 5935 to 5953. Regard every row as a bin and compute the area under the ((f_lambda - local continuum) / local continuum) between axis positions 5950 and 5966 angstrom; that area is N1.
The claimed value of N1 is 1.4 angstrom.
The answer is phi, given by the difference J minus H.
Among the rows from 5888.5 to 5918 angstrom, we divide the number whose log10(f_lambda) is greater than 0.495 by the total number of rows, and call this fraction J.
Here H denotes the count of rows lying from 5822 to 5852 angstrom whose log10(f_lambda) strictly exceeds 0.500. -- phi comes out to -14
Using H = 14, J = 0.32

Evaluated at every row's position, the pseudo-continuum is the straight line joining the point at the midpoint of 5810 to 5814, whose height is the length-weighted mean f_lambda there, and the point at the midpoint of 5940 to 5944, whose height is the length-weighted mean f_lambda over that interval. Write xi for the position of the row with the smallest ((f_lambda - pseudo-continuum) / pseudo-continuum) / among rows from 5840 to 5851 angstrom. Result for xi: 5840.54 angstrom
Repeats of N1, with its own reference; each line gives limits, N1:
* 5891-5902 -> -1.0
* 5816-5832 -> 0.2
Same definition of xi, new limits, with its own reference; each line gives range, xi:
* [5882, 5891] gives 5890.51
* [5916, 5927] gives 5916.34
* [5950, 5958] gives 5950.49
